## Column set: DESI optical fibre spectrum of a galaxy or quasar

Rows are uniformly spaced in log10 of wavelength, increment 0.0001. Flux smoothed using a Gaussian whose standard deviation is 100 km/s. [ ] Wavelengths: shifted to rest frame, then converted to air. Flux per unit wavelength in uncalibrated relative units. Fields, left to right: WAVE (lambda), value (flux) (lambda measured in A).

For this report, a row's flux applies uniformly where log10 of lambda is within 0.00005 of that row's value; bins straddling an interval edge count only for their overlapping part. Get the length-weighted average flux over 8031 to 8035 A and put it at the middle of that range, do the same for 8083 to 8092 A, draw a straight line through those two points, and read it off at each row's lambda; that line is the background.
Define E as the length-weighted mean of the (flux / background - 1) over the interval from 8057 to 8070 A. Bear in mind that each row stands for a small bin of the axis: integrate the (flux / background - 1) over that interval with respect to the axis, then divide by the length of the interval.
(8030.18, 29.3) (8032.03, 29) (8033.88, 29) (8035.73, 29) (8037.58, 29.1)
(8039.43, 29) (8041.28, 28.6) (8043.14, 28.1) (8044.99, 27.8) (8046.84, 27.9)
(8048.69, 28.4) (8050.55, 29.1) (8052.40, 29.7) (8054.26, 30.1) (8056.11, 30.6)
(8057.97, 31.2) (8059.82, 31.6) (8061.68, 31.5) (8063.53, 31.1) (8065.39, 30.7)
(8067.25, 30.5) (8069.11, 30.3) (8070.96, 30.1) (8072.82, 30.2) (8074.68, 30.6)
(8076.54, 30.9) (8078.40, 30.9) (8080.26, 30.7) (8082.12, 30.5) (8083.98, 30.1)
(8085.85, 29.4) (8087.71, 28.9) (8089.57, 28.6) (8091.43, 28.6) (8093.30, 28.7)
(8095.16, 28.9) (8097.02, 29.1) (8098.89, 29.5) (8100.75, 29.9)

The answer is 0.065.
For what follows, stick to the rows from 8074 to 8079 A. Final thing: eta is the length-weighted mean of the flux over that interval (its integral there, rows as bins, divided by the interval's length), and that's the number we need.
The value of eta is 30.8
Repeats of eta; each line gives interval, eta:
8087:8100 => 28.9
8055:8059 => 30.9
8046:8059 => 29.6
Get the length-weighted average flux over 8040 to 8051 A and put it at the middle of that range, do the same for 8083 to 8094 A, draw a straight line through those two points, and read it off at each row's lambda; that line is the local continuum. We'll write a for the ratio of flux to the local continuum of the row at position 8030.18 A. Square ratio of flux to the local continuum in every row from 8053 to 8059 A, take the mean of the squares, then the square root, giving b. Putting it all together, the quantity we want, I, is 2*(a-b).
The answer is -0.06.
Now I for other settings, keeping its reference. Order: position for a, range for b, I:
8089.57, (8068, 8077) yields -0.15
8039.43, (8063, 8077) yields -0.07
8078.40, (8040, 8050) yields 0.15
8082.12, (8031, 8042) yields 0.05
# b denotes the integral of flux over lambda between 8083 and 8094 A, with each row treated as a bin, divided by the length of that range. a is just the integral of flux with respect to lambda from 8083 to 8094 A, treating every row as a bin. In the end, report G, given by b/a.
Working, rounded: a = 320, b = 29.0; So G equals 0.09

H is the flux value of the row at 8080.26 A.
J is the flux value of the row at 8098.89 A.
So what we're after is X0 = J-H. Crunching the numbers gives -1.2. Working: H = 30.7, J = 29.5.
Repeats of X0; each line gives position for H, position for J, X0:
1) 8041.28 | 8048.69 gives -0.2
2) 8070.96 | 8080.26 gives 0.6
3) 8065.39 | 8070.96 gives -0.6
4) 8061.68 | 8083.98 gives -1.4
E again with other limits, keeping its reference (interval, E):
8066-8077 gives 0.045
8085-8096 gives -0.011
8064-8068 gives 0.054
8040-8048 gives -0.030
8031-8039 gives 0.001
